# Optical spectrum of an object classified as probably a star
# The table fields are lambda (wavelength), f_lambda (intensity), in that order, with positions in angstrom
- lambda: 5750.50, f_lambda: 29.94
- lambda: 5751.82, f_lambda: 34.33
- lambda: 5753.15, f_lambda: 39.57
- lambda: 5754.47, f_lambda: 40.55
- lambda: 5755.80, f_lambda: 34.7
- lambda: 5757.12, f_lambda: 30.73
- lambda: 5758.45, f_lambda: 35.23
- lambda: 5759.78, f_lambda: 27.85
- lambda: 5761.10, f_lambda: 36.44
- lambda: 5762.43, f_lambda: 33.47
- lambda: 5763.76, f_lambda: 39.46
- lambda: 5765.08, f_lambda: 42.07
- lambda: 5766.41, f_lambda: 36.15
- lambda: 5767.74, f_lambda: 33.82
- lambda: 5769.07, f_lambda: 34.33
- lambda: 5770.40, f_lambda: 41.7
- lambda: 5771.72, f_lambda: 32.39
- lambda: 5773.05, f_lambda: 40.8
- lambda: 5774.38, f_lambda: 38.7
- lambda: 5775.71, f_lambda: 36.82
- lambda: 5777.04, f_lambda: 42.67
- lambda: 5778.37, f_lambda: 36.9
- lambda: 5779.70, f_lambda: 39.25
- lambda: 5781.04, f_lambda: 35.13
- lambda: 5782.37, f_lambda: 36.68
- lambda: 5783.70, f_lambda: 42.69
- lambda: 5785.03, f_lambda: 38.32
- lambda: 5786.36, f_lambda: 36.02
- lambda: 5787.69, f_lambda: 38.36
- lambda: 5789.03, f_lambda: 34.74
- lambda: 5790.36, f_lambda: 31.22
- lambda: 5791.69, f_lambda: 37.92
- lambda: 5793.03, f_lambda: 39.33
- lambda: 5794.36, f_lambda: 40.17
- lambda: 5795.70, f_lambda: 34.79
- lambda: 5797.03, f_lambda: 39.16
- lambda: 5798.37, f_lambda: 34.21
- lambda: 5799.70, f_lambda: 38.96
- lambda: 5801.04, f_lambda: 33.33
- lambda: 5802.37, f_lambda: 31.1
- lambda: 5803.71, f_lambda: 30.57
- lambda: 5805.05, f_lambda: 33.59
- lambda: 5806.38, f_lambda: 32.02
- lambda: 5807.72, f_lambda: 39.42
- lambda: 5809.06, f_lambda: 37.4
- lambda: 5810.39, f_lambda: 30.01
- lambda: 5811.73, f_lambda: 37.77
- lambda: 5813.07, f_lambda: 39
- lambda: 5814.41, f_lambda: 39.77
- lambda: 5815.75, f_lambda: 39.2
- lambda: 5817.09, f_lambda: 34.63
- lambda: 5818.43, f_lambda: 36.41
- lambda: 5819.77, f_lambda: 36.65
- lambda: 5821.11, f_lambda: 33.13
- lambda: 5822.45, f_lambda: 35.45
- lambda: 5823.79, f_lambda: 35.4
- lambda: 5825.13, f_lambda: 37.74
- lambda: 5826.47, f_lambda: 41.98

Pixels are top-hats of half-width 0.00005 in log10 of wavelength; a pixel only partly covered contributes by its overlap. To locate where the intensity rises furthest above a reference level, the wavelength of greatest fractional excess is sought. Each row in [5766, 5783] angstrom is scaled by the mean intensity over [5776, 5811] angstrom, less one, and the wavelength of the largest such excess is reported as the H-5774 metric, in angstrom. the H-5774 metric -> 5777.04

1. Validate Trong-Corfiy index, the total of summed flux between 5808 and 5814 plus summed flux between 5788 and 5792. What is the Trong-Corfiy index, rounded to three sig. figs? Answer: 248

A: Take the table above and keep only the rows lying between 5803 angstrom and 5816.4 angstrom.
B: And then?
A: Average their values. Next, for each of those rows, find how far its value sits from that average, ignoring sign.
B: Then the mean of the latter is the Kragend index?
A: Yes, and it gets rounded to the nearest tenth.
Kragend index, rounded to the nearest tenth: 3.5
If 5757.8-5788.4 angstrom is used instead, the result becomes 2.8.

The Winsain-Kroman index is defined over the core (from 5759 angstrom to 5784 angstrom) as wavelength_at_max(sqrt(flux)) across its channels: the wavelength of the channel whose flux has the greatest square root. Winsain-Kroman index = 5783.70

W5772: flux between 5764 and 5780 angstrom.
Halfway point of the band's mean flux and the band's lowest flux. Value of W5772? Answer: 35.2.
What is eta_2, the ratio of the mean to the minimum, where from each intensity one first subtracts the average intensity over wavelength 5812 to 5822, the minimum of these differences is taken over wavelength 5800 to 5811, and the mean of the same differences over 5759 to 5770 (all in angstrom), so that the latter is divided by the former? 0.2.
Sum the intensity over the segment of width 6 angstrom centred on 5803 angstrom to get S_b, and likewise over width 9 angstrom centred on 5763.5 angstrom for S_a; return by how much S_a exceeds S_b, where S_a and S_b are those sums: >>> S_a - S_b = 121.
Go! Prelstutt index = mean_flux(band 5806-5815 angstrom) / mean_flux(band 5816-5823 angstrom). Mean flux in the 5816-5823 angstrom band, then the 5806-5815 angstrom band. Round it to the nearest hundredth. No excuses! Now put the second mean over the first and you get 1.03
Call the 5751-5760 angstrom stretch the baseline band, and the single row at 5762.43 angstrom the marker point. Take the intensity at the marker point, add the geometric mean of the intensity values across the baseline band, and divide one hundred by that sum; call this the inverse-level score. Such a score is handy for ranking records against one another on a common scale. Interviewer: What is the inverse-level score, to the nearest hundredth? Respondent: 1.47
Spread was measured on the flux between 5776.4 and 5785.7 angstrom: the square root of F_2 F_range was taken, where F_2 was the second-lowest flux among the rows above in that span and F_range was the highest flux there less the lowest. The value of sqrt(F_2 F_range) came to 16.7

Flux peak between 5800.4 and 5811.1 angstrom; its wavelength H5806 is 5807.72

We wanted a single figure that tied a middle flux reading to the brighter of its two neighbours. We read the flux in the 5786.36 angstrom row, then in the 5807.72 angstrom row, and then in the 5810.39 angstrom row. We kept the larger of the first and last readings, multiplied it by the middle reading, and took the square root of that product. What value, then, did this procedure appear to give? 38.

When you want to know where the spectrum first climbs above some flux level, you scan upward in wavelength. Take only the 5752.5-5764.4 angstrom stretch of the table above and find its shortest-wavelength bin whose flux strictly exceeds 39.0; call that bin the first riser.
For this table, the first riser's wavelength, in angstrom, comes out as 5753.15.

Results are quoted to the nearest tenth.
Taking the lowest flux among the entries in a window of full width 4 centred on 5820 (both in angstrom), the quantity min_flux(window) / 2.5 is 13.3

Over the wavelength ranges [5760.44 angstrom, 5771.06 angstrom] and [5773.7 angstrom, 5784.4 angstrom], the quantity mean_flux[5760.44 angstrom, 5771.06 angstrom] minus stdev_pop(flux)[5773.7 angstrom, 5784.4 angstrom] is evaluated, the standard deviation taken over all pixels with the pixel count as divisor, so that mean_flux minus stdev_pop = 34.5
